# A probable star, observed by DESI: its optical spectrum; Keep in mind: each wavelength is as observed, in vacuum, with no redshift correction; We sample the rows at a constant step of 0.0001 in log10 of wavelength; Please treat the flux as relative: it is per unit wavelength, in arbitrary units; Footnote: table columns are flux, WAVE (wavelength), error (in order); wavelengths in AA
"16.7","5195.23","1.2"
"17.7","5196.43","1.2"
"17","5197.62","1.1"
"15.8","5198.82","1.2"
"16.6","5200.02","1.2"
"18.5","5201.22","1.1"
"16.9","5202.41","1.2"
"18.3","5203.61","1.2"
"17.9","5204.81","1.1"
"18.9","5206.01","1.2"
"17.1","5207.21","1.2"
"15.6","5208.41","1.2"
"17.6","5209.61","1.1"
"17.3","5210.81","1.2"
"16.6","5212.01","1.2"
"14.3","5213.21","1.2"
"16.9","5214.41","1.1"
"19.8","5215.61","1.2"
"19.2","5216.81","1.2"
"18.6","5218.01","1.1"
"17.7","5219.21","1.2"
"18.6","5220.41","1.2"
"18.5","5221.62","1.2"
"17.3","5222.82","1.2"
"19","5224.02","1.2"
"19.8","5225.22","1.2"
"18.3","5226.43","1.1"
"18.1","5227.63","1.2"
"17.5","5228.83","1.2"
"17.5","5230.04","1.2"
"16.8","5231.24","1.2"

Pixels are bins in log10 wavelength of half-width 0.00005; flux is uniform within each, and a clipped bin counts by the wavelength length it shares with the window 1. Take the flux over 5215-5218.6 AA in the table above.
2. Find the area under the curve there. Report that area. 69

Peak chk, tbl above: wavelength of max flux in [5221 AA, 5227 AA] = 5225.22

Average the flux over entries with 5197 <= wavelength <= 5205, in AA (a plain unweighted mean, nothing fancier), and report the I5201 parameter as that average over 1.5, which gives 11.5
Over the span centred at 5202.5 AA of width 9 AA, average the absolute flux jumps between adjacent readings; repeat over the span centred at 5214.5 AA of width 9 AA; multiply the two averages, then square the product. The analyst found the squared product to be 3.7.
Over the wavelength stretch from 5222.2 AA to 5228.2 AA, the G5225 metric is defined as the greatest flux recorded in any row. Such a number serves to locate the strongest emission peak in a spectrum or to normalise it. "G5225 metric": 19.8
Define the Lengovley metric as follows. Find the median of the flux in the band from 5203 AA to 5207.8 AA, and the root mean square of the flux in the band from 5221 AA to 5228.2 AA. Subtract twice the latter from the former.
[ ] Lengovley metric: -18.9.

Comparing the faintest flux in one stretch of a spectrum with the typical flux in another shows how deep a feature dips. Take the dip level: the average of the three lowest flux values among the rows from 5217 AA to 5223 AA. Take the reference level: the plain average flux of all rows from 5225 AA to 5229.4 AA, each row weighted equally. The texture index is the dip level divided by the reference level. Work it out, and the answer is 0.97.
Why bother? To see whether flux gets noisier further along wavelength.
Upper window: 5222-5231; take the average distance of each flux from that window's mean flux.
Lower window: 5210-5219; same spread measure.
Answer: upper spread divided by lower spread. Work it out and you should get 0.49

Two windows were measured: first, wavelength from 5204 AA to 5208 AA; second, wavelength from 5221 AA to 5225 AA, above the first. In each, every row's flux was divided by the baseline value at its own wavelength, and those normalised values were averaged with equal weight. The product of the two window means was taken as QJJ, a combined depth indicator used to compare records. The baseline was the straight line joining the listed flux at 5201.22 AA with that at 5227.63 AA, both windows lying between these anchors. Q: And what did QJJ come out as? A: 0.98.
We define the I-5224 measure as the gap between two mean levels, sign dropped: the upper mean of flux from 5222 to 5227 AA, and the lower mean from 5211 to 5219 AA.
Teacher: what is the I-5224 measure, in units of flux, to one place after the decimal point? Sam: 1.0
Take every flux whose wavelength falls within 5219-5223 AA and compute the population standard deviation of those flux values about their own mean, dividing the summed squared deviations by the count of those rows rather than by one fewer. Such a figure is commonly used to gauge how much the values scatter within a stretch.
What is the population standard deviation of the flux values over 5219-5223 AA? 0.54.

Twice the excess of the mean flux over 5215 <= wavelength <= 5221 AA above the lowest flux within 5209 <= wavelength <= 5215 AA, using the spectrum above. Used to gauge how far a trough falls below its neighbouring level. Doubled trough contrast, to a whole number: 9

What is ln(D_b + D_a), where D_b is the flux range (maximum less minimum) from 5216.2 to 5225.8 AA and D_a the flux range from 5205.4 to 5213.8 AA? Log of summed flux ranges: 1.96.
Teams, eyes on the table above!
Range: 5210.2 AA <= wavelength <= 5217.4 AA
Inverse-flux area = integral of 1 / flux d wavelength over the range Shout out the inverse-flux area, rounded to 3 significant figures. 0.420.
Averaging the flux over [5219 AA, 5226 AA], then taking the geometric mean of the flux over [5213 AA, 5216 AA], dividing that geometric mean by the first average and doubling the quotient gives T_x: 1.82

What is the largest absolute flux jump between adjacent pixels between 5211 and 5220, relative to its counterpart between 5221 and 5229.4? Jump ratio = 1.71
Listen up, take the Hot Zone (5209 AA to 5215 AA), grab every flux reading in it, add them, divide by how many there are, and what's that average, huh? 16.5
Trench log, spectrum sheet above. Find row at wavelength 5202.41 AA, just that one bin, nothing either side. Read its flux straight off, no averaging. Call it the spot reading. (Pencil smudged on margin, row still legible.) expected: 16.9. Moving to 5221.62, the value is 18.5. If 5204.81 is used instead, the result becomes 17.9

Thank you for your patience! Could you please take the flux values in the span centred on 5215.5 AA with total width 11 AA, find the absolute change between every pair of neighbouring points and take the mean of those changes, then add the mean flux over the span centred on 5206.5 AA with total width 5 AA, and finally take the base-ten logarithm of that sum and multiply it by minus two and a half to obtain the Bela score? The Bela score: -3.19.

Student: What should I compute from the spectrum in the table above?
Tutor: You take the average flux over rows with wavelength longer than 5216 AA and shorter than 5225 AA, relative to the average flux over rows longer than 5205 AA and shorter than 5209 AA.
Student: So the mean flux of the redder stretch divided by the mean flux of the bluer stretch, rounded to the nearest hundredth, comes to 1.07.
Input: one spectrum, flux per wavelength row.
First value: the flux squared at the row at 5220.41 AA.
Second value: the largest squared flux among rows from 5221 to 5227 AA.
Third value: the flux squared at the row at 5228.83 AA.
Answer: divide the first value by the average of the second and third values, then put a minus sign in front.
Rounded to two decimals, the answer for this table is -0.99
